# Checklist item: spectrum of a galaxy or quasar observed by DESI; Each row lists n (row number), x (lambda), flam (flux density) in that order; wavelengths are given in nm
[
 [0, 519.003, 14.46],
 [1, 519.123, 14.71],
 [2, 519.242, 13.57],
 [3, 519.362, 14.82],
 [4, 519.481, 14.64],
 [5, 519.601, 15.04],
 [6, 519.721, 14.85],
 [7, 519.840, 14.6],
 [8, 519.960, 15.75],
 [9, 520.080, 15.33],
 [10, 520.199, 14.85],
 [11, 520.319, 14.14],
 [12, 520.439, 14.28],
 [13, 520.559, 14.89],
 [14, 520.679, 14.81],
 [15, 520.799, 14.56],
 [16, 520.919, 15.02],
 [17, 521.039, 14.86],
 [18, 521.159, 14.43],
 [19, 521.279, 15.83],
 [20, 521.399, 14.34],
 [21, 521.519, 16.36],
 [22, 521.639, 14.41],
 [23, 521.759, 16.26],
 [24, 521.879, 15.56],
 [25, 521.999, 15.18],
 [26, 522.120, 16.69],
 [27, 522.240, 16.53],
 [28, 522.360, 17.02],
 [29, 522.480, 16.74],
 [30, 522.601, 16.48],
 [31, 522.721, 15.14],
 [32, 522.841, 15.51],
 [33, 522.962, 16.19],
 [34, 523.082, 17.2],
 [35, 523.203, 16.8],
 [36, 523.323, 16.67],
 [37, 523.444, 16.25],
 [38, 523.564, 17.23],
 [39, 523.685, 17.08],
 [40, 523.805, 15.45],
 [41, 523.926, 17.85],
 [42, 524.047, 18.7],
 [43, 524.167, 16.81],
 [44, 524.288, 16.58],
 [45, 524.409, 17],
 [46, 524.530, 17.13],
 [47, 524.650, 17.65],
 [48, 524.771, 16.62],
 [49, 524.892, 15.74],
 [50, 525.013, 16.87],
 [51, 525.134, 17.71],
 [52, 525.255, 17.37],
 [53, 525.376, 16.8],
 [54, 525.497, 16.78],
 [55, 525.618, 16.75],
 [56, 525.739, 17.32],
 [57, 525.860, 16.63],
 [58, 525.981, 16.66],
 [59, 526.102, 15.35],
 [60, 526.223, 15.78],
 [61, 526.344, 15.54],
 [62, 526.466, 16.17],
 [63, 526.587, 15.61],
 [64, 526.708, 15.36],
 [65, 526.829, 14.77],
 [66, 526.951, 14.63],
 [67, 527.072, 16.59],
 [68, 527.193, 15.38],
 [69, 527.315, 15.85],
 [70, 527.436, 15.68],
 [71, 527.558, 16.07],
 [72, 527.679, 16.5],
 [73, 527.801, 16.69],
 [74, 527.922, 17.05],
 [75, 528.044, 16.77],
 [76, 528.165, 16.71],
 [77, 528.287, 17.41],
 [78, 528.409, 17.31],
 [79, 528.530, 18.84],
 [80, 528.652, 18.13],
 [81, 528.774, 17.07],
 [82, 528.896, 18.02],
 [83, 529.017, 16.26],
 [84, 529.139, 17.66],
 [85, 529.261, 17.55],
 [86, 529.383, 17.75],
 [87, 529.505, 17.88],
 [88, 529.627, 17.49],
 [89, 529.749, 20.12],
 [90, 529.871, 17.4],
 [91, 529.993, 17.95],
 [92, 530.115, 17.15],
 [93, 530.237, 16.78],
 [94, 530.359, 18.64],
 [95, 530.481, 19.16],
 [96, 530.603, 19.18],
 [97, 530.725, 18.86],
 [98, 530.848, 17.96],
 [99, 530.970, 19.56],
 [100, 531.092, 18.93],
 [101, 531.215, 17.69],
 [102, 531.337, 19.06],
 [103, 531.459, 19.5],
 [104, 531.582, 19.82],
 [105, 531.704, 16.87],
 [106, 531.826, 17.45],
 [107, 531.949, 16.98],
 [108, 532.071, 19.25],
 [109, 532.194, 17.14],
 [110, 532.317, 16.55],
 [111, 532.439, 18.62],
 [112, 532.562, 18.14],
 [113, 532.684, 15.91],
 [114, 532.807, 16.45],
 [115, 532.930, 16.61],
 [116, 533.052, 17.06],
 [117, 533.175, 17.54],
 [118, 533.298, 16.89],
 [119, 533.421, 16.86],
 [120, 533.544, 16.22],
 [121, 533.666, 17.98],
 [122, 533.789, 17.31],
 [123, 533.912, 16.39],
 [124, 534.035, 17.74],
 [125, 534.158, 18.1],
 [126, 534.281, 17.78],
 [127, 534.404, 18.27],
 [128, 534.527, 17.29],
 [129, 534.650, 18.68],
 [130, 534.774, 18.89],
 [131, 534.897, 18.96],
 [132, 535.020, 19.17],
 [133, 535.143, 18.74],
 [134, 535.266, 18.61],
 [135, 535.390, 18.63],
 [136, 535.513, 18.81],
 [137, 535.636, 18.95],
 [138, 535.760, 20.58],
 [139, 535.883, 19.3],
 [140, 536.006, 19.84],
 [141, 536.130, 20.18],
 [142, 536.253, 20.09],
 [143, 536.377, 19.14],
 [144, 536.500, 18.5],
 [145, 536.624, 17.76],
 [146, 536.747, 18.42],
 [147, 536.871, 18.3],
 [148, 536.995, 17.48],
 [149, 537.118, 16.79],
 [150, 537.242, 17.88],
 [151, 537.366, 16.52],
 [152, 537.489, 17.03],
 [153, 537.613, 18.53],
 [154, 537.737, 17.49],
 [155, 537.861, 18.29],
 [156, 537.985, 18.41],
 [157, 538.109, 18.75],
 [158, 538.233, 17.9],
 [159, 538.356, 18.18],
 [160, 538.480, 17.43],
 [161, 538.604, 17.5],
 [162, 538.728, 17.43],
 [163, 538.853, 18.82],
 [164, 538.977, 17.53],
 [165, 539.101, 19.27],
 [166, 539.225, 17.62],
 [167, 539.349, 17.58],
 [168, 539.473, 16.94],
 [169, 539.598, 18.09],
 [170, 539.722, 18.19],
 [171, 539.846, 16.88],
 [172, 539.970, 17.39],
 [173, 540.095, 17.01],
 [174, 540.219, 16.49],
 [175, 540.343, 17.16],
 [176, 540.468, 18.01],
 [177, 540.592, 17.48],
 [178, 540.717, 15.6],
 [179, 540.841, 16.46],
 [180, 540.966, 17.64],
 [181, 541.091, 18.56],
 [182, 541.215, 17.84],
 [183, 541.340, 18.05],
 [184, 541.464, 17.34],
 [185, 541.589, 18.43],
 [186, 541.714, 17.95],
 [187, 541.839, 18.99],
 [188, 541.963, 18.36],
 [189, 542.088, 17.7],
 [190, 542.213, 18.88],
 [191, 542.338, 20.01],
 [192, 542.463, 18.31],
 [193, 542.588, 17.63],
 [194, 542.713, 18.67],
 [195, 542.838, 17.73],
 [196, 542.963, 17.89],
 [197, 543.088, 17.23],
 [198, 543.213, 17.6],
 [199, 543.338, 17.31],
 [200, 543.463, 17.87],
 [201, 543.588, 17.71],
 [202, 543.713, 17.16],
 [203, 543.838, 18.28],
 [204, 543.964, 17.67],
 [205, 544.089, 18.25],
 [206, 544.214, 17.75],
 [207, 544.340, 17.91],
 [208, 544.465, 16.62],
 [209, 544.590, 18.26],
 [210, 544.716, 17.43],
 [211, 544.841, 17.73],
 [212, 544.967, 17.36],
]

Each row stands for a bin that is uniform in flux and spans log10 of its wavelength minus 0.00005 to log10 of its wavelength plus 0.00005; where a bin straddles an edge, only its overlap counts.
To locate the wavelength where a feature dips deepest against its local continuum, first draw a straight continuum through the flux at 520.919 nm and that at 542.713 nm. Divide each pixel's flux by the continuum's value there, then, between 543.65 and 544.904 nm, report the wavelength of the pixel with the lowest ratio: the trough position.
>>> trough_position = 544.465 nm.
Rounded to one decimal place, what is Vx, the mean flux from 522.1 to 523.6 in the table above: 16.5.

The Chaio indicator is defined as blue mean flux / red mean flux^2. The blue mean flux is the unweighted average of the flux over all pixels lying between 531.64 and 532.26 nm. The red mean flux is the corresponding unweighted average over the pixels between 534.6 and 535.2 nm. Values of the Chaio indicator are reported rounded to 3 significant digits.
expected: 0.0492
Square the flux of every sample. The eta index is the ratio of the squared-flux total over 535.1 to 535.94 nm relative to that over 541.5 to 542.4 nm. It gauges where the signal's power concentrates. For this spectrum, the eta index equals 1.1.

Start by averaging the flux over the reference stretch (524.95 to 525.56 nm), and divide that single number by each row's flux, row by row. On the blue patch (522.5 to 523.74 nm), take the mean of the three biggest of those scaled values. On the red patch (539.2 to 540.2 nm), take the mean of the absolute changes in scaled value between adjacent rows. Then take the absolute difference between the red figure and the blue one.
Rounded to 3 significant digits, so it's 1.06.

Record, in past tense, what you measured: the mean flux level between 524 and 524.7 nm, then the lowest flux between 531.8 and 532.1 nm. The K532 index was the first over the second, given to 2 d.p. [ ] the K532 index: 1.02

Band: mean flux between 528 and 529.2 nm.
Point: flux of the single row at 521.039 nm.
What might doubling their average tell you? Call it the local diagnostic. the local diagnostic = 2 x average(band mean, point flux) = 32.3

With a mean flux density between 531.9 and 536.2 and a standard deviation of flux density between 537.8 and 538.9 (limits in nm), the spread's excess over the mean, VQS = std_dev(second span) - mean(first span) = -17.5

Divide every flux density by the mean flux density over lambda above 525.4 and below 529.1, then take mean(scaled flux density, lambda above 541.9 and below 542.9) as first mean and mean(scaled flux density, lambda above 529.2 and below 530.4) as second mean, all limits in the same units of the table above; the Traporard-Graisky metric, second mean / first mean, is 0.97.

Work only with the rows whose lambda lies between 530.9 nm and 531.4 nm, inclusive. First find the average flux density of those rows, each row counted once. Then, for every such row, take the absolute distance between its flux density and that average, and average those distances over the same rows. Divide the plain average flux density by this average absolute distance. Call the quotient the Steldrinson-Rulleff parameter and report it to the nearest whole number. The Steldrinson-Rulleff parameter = 34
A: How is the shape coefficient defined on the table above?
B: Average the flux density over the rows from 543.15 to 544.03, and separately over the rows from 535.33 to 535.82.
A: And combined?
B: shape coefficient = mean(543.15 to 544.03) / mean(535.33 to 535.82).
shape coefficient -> 0.92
